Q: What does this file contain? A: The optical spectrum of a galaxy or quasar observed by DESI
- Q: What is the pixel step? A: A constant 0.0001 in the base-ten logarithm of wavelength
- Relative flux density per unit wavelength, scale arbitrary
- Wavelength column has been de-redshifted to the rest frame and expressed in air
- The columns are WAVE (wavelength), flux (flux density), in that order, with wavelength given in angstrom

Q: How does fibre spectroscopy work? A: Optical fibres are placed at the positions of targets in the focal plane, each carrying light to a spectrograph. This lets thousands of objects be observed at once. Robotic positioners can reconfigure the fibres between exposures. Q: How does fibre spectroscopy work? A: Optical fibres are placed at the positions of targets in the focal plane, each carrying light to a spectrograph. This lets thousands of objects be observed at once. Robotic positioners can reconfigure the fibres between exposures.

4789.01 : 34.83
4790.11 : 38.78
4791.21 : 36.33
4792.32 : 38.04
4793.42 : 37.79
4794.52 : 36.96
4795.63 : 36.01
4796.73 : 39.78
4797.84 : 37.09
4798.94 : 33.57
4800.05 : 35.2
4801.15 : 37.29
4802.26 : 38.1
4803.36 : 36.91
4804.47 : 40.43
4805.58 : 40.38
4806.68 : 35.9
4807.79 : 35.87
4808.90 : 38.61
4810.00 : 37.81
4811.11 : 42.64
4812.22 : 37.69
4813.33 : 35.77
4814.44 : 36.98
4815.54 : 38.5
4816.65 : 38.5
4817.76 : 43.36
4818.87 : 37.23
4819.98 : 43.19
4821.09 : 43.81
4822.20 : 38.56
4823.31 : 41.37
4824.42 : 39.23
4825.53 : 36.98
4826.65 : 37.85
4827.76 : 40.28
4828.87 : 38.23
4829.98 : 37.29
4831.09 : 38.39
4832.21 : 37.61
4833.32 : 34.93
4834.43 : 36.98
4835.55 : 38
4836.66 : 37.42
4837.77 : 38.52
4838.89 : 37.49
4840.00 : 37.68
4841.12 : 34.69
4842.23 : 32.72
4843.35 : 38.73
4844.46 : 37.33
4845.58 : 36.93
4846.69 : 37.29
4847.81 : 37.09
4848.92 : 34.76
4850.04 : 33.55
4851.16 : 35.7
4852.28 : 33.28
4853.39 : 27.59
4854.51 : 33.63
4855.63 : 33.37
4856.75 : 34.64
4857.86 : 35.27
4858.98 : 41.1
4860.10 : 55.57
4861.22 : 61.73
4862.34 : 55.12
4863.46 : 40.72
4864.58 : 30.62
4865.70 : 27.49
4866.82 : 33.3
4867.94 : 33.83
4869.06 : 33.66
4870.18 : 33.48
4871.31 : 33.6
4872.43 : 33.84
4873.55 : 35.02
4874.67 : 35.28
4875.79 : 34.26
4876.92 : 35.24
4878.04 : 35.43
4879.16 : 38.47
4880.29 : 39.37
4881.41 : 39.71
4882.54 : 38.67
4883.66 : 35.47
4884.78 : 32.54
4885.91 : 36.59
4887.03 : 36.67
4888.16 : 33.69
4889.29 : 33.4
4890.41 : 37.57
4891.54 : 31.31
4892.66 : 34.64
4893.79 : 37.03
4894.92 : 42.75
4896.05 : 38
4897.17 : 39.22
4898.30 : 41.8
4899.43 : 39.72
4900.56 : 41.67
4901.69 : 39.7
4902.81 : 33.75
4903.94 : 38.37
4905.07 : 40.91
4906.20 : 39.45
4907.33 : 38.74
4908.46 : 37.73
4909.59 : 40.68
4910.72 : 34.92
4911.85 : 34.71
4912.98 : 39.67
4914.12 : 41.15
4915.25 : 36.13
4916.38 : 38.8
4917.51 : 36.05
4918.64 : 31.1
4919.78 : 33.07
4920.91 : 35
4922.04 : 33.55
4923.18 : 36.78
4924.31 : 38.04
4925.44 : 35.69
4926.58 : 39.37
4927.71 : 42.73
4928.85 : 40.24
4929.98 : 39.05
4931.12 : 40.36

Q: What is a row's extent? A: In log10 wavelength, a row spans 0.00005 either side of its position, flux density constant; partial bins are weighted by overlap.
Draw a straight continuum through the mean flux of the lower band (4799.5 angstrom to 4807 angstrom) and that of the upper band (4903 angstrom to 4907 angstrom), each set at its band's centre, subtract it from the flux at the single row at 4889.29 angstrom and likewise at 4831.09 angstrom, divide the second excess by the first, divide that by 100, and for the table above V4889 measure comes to 0.000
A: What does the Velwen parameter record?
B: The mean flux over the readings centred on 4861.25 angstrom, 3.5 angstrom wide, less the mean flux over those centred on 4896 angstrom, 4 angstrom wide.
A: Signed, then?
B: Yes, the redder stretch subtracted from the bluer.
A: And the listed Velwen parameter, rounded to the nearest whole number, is 17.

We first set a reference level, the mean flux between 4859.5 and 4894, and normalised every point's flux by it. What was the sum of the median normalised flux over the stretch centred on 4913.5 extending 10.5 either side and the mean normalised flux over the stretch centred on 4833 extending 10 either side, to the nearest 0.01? 2.01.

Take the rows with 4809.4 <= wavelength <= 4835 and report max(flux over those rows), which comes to 43.81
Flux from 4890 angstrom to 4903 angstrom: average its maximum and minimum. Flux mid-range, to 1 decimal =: 37.0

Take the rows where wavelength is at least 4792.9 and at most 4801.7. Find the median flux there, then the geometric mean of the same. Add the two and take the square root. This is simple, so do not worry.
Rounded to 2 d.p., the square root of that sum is 8.58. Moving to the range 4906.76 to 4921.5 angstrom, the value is 8.53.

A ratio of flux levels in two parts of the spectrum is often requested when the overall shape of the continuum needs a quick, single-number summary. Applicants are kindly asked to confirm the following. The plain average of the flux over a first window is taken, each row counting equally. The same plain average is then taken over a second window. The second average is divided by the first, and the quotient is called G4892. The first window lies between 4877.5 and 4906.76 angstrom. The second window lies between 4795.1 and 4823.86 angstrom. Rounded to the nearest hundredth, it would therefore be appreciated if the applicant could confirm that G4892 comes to 1.03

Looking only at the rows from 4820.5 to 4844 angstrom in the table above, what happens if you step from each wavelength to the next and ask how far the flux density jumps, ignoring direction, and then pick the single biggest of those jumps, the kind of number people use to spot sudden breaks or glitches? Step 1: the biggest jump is 6.0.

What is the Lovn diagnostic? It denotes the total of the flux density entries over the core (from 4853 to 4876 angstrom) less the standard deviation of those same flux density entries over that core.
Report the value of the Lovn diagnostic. 774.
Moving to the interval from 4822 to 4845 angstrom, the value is 788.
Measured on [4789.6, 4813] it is 789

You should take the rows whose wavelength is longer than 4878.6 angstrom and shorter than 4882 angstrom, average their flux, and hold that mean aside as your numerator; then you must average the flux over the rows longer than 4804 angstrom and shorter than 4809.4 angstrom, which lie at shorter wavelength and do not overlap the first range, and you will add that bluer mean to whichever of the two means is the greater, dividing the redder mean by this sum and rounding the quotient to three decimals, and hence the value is 0.506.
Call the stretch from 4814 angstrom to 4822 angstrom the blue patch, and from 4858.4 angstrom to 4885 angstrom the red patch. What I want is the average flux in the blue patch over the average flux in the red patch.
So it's 1.06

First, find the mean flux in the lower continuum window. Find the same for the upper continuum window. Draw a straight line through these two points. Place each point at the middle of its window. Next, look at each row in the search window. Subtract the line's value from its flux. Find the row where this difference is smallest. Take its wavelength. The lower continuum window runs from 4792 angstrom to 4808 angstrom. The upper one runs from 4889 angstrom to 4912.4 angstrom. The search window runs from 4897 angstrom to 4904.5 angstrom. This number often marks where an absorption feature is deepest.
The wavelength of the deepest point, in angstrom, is 4902.81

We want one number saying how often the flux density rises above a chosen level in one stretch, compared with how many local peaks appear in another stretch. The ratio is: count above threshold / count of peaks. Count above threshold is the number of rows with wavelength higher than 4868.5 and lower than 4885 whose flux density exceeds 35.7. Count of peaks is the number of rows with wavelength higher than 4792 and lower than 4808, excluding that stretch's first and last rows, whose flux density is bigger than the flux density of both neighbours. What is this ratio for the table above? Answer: 1.3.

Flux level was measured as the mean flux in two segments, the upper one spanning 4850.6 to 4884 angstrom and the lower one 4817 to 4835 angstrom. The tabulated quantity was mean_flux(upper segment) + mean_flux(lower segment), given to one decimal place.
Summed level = 76.2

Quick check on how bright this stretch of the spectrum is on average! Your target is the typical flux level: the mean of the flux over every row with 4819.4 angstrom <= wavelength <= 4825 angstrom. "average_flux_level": 41.2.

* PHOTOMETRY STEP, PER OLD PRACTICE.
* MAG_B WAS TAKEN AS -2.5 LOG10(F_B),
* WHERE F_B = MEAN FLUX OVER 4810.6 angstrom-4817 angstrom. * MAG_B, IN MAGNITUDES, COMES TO -3.96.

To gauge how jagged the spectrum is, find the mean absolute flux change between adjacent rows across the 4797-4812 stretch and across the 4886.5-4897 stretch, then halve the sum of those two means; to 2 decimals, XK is 2.94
